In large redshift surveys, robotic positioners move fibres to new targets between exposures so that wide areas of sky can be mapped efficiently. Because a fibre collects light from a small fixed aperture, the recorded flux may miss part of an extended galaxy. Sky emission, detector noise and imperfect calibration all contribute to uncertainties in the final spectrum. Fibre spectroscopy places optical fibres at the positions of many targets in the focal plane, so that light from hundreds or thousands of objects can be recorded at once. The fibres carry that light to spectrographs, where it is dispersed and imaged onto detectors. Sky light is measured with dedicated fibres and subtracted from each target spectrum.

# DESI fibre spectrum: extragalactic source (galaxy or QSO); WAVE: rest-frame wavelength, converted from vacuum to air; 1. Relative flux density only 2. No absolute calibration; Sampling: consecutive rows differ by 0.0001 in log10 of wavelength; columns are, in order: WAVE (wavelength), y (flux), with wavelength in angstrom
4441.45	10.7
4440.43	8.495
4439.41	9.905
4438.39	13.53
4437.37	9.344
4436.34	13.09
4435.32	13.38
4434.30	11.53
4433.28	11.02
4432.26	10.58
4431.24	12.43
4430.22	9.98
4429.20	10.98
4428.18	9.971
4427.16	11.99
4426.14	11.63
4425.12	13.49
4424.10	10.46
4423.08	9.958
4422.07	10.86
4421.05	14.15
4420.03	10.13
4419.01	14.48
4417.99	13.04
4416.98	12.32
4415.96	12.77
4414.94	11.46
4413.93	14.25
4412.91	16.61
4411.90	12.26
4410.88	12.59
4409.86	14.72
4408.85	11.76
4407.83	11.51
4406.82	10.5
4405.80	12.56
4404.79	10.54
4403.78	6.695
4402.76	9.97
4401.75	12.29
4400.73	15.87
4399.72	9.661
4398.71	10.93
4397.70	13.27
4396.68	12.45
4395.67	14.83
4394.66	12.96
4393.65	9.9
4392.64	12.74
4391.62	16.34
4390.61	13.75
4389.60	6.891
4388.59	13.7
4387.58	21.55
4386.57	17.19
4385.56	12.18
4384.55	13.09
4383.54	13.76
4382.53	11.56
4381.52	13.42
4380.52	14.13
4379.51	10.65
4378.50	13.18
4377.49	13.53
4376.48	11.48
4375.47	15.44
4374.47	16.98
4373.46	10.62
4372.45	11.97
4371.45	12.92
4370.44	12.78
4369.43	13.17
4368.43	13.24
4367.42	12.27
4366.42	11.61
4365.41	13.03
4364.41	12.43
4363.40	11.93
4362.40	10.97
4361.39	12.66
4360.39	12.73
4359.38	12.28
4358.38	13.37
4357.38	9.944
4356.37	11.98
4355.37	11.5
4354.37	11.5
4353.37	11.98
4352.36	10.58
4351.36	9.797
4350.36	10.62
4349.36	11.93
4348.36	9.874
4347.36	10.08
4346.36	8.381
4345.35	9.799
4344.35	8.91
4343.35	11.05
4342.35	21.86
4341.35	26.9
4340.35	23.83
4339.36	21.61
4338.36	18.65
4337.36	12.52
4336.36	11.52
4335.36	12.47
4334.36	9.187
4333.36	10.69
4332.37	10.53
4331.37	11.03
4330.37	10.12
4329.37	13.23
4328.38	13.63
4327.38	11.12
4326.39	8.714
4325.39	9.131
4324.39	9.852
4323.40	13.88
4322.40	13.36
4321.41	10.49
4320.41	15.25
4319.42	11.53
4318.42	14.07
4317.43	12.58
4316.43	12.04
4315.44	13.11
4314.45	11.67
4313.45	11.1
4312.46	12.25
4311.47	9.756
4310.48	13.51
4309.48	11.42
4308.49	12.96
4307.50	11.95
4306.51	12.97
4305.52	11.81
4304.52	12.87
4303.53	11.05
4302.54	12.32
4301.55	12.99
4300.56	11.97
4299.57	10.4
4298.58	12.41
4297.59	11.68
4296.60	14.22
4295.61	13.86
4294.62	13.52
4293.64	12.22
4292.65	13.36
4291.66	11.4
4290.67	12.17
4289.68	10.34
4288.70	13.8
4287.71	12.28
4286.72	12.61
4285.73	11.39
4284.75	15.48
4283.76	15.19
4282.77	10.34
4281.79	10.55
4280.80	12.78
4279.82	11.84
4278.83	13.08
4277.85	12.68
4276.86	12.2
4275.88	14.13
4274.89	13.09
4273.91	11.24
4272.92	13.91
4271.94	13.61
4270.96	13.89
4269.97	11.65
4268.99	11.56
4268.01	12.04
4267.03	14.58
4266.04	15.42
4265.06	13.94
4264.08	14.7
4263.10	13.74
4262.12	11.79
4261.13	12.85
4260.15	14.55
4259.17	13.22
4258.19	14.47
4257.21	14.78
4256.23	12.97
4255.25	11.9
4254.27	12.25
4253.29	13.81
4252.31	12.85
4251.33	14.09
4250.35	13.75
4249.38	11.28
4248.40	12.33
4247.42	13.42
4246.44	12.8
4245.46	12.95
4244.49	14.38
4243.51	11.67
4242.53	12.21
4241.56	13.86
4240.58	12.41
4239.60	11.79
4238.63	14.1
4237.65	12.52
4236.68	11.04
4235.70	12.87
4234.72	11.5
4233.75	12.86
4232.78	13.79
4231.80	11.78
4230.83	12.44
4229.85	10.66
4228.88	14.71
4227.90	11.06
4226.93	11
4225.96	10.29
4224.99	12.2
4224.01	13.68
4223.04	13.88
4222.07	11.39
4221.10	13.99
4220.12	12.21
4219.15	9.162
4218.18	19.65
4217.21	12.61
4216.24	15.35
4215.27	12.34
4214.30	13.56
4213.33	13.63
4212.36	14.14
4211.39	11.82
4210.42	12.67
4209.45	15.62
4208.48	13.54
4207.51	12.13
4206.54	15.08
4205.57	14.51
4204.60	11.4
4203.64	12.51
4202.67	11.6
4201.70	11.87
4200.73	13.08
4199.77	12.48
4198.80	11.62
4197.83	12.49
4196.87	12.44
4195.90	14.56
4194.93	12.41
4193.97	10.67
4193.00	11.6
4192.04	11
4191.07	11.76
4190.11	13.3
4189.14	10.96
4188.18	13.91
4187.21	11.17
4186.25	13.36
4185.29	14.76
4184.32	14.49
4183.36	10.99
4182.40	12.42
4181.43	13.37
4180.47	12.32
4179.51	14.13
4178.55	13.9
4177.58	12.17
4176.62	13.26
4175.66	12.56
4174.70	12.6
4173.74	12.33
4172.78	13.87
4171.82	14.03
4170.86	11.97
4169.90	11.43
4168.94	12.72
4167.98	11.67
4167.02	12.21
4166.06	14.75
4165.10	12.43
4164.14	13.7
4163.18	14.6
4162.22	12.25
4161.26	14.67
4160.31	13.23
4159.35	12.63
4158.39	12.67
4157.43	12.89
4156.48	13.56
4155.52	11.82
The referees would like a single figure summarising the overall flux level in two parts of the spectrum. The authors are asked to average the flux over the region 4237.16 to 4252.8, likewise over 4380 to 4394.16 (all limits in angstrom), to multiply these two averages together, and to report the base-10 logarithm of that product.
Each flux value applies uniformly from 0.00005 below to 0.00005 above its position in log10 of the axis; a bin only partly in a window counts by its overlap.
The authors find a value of 2.24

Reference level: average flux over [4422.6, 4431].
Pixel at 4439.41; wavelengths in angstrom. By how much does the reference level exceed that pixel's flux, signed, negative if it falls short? 1.2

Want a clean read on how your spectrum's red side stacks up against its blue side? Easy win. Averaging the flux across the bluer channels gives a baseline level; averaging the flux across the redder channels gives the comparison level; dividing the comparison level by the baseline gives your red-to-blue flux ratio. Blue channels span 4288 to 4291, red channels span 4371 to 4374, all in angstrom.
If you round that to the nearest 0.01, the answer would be 0.98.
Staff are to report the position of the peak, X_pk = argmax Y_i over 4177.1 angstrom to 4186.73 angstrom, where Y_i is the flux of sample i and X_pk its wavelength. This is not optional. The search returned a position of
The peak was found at 4185.29 angstrom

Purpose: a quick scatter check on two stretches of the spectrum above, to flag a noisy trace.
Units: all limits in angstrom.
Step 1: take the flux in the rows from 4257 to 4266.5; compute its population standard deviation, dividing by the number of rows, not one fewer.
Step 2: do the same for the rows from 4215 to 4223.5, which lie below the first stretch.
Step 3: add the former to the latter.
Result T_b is 3.8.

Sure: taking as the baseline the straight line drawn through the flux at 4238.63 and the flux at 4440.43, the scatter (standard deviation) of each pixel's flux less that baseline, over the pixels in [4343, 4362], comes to 1.5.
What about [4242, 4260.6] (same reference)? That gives 1.1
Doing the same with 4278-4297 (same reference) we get 1.5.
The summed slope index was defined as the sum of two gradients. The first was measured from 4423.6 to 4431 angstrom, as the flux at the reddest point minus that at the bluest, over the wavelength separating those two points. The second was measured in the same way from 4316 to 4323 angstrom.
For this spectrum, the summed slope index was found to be 0.14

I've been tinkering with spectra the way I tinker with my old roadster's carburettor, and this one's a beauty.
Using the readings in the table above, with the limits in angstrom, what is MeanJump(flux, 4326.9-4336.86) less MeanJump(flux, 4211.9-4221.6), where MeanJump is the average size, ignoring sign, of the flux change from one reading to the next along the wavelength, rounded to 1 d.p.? -1.8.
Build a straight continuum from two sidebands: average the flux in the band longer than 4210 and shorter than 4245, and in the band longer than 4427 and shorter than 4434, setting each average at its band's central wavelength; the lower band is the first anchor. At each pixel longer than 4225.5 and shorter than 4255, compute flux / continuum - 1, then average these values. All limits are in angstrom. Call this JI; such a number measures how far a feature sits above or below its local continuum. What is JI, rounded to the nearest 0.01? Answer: -0.01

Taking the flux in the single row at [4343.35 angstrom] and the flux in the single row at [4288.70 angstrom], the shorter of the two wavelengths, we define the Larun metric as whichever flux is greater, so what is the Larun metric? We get 13.8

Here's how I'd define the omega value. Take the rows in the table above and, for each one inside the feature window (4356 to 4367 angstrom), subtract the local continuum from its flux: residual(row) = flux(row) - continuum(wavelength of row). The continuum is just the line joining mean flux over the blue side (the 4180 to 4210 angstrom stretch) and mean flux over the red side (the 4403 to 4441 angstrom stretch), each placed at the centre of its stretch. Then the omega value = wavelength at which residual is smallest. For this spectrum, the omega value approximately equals 4357.38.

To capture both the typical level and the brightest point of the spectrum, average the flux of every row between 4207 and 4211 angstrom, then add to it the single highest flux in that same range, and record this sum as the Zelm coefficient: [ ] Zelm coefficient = 29.1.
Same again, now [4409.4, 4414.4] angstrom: 30.7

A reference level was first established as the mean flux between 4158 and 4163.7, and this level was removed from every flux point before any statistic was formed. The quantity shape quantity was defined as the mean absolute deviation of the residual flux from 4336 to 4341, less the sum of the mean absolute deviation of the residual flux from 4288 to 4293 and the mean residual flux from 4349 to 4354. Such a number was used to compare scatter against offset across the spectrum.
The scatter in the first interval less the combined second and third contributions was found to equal 5.8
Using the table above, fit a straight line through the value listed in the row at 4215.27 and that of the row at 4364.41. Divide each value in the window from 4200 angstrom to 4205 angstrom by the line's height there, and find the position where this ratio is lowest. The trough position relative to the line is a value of 4204.60 angstrom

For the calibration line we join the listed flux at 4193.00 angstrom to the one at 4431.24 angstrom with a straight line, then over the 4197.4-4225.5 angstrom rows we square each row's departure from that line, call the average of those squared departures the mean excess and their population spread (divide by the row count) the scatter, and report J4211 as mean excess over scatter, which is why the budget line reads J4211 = 0.46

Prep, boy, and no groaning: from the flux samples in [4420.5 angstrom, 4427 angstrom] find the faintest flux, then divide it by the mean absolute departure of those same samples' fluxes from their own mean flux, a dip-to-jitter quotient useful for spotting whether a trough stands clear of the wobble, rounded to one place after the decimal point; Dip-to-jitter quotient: 7.2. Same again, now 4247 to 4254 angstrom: 14.3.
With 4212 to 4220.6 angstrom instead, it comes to 5.0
